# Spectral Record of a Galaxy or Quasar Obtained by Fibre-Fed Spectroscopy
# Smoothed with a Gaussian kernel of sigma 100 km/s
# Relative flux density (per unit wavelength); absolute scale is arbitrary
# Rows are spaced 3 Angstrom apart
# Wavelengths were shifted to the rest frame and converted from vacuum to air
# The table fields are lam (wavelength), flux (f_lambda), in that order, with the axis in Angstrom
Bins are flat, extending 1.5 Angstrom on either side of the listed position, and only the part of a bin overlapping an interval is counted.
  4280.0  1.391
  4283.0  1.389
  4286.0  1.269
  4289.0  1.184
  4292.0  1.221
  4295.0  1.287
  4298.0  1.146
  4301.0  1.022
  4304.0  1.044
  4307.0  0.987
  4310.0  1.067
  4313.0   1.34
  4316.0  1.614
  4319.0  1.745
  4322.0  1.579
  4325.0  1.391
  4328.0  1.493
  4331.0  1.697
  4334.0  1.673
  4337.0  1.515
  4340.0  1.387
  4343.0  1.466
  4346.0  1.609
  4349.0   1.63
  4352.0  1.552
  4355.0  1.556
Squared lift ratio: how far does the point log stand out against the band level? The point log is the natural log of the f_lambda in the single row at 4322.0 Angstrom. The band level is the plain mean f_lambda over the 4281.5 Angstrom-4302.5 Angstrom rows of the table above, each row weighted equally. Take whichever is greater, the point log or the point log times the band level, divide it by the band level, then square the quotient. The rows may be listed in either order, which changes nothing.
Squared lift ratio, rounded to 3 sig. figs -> 0.209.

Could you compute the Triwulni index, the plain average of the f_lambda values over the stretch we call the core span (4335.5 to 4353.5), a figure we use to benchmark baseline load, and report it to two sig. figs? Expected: 1.5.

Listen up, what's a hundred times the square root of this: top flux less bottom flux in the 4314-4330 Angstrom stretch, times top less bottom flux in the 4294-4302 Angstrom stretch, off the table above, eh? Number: 30.6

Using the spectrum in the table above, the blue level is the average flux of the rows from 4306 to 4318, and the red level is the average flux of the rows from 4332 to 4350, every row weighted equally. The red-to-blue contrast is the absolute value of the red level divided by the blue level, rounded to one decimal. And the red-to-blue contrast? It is 1.2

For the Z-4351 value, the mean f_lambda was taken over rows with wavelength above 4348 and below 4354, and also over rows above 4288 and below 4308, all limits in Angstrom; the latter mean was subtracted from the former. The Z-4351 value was 0.46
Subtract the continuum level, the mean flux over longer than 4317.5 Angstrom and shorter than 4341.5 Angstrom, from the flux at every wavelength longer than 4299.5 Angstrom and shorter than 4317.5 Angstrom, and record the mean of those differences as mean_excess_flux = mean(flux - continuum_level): -0.38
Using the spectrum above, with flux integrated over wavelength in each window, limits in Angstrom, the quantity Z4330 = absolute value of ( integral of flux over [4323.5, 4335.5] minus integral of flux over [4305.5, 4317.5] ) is 3.7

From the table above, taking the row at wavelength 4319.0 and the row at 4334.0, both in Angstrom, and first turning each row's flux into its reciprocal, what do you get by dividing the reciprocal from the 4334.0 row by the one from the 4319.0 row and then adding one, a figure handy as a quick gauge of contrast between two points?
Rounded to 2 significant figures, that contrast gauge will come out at 2.0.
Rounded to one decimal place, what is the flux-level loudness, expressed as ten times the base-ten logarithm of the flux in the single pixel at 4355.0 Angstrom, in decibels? 1.9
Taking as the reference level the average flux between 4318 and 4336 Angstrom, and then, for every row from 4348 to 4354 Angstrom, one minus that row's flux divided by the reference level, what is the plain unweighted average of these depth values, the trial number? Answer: 0.00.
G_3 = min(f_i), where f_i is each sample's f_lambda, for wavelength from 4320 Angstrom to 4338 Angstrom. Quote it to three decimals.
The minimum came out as 1.391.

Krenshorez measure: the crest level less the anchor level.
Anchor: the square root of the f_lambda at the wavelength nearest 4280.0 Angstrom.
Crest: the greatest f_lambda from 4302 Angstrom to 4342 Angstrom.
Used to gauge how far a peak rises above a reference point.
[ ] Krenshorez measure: 0.57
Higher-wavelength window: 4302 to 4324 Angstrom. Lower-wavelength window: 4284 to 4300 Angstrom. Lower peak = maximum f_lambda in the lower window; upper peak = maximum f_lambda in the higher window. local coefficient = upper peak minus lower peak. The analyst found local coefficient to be 0.46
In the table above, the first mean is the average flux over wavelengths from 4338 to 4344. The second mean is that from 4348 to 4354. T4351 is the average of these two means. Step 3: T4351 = 1.51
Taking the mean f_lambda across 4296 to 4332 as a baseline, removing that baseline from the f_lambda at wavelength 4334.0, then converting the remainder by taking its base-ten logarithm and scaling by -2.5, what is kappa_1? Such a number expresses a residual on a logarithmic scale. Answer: 1.2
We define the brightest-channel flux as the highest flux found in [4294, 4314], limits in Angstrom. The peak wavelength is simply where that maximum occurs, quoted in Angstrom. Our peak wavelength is 4313.0 Angstrom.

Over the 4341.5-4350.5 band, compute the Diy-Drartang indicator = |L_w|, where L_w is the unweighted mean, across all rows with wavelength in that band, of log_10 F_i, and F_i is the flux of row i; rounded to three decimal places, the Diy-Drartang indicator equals 0.195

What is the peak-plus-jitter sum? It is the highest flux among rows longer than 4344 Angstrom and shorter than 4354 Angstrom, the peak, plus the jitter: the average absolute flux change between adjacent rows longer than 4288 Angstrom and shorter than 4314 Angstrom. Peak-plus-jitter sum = 1.73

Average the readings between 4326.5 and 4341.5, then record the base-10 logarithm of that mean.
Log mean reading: 0.19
